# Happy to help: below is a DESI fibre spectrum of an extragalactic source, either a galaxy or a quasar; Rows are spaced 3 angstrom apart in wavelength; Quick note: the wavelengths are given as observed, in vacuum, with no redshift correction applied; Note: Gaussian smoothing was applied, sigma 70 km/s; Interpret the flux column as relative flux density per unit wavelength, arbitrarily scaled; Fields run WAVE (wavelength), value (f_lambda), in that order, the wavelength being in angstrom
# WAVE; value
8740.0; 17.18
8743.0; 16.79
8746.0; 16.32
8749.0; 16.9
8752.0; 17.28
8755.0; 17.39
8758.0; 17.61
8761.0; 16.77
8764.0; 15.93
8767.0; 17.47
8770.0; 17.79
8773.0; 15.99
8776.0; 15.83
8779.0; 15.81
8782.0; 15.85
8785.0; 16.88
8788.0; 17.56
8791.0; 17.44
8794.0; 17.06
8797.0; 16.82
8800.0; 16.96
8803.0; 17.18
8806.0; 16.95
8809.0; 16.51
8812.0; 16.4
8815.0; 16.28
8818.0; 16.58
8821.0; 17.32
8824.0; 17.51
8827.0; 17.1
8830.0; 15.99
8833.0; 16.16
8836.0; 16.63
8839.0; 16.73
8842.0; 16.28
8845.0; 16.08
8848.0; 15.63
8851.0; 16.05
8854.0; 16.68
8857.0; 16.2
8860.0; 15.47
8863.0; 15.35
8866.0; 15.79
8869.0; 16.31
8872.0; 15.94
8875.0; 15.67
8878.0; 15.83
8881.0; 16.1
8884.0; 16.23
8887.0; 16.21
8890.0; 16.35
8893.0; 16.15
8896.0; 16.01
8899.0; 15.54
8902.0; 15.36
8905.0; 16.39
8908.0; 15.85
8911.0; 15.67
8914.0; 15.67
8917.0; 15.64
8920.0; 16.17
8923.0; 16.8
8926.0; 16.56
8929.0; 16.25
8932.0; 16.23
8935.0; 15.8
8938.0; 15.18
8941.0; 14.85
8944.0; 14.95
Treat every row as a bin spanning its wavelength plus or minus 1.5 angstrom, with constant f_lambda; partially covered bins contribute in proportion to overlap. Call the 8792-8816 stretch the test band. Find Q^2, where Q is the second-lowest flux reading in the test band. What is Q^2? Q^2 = 269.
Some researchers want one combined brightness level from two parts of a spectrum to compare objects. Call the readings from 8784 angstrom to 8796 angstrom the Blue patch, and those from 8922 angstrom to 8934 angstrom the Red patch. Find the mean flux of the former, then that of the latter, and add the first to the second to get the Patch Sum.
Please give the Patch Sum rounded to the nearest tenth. 33.7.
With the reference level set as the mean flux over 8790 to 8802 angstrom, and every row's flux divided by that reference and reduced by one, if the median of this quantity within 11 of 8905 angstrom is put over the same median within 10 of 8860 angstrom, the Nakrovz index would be 1.4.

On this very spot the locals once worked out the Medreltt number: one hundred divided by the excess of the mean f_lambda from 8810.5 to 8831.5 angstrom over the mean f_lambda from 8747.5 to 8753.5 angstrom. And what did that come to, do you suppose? -286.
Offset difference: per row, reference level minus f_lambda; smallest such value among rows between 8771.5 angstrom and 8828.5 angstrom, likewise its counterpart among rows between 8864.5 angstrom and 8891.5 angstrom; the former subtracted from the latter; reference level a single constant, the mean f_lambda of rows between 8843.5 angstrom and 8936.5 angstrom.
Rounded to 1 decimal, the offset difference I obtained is 1.2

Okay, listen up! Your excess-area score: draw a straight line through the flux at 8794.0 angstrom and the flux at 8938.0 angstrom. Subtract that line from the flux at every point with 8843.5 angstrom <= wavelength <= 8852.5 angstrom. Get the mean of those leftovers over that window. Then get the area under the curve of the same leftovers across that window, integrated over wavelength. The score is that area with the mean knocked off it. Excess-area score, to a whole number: -3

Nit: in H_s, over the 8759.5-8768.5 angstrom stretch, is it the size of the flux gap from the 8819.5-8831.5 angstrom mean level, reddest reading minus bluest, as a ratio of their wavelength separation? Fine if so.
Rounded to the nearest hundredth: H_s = 0.05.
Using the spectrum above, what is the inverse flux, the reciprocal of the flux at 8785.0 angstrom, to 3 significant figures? 0.0592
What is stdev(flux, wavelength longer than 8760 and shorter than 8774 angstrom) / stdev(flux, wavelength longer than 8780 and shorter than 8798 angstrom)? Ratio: 1.4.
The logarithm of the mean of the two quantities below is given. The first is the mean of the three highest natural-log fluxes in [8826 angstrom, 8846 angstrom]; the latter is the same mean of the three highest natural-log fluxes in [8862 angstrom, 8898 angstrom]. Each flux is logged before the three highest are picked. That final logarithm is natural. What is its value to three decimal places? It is 1.032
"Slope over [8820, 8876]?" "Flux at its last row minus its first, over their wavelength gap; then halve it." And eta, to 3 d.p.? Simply -0.015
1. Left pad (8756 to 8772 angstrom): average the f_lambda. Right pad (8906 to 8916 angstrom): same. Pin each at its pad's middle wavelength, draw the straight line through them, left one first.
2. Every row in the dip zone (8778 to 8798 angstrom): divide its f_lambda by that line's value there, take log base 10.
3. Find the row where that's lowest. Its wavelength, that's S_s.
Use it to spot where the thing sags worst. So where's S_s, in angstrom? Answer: 8779.0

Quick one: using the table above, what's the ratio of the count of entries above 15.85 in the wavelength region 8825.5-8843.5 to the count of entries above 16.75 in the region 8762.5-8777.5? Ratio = 3.00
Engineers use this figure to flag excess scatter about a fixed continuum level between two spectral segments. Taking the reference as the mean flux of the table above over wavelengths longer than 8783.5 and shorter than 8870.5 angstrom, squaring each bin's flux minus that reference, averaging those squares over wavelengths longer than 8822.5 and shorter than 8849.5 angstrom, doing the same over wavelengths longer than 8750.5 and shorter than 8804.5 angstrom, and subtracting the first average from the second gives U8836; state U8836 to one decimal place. 0.2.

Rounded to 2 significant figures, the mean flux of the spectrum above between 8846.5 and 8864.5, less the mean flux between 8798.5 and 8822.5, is -0.88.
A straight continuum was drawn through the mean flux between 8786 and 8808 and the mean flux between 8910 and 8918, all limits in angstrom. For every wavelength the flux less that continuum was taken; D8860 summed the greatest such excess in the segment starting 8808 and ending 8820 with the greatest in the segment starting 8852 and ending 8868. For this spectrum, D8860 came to 0.0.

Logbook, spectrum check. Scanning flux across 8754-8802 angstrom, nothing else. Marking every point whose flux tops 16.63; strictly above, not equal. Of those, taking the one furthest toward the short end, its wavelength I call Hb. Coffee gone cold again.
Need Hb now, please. 8755.0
